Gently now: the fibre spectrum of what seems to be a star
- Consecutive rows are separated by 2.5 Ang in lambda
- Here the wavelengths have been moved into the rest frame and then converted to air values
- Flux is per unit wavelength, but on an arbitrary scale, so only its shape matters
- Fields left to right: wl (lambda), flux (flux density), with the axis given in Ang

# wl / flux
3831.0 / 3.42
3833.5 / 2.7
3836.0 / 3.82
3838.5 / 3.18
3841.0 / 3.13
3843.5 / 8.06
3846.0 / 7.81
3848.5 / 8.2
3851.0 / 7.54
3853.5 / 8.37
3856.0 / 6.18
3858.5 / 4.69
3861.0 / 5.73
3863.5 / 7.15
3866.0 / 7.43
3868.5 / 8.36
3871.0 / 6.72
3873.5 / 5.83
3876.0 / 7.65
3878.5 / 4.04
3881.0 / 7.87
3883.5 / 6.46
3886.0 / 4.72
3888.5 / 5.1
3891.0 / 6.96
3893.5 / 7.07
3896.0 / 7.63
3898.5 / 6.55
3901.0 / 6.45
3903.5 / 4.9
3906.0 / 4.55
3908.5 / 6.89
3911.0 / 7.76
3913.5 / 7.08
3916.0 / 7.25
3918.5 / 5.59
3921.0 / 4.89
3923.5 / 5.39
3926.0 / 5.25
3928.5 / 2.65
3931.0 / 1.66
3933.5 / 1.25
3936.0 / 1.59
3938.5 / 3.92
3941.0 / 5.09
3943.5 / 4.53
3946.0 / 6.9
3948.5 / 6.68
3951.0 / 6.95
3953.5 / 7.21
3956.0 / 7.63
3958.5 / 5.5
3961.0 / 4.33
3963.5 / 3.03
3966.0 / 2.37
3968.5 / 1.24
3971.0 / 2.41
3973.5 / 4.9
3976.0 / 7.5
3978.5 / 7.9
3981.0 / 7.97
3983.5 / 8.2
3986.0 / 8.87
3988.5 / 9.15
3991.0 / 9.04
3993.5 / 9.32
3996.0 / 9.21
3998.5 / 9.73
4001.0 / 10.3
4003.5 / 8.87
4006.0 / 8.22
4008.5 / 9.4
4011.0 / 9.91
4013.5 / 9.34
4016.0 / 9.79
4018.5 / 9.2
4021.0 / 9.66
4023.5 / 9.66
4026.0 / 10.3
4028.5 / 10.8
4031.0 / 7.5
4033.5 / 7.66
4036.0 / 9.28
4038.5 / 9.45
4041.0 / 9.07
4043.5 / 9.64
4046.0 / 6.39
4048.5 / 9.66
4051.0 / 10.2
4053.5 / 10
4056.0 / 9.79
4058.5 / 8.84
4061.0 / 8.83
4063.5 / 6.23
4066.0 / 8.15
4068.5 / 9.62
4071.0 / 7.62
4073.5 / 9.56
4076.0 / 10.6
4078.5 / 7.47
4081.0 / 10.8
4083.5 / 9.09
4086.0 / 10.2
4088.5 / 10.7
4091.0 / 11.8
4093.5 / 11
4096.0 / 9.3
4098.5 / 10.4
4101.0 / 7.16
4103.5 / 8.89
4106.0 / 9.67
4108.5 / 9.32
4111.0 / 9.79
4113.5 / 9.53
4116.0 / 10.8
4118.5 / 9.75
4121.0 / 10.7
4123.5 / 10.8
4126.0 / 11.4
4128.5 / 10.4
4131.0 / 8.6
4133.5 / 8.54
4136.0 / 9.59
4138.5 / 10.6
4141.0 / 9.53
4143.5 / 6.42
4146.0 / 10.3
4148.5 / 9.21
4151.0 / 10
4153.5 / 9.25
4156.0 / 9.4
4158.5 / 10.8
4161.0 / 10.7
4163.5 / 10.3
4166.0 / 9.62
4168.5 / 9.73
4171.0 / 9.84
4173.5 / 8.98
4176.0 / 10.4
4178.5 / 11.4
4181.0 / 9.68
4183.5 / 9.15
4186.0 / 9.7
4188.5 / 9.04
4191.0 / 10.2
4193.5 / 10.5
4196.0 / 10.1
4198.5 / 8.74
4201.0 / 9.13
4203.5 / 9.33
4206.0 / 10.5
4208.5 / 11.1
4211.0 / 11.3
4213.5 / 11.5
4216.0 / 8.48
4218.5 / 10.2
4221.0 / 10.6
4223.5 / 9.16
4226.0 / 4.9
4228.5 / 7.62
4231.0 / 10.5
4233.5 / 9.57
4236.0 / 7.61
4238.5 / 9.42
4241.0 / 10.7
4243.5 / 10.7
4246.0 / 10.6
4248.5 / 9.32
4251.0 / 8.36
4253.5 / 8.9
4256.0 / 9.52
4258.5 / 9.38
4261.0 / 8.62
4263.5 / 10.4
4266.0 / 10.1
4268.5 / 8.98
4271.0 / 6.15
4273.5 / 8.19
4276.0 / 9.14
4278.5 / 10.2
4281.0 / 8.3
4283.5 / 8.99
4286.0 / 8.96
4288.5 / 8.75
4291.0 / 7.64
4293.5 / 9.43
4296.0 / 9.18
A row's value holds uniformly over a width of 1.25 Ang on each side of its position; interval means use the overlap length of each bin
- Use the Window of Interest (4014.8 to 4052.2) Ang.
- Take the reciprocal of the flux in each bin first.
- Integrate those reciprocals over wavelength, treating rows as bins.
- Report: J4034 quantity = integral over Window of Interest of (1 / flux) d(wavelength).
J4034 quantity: 4.1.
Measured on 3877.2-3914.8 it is 6.3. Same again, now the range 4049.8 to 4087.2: 4.2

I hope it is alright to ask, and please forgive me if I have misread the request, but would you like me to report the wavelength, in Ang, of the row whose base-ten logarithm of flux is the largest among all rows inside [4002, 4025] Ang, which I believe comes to 4011.0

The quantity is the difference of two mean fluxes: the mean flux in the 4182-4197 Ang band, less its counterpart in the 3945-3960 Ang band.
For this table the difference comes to 3.0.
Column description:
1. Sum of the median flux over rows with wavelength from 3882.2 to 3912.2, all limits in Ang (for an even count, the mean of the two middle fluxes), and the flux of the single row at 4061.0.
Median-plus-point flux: 15.3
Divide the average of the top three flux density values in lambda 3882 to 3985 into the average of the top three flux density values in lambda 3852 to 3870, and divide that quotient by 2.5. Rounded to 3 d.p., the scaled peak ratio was 0.401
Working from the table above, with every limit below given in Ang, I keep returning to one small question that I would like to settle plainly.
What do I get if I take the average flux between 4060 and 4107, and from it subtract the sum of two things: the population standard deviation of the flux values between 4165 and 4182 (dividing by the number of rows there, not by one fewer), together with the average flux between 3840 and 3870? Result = 1.7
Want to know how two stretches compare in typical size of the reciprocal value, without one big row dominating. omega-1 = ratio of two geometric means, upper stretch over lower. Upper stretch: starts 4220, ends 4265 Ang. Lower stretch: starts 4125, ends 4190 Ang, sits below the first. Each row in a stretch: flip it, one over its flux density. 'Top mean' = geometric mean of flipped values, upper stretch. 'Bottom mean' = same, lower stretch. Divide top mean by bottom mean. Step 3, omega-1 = 1.1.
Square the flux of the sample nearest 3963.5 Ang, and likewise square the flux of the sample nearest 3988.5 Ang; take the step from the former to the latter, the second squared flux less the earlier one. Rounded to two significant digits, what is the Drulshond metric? 75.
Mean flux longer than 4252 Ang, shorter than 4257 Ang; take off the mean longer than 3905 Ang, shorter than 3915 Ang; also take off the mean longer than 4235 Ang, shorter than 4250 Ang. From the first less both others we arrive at -7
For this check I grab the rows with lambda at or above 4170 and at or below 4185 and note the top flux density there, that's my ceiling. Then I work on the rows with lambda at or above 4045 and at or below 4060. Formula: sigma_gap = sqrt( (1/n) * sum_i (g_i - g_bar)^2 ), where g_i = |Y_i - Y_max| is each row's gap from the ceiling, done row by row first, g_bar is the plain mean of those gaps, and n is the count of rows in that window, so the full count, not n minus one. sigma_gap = 1.3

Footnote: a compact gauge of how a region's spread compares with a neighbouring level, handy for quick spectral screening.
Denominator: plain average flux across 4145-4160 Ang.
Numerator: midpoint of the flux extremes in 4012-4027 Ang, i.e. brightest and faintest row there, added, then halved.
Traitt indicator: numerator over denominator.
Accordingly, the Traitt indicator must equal 1.0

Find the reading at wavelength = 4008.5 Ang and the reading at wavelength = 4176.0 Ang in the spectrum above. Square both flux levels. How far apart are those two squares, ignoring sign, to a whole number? 20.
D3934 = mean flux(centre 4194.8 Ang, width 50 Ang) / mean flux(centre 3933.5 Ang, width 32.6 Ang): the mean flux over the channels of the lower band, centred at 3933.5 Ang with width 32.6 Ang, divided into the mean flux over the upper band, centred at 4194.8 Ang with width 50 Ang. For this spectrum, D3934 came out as 2.3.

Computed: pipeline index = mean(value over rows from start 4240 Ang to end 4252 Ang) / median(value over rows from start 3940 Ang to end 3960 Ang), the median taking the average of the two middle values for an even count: 1.5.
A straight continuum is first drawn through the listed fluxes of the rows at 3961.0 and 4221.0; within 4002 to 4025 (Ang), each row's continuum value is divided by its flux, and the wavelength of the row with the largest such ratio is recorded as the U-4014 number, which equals 4006.0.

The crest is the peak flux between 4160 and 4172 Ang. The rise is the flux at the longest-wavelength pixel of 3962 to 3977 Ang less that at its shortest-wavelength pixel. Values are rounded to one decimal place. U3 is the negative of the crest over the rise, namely -2.4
